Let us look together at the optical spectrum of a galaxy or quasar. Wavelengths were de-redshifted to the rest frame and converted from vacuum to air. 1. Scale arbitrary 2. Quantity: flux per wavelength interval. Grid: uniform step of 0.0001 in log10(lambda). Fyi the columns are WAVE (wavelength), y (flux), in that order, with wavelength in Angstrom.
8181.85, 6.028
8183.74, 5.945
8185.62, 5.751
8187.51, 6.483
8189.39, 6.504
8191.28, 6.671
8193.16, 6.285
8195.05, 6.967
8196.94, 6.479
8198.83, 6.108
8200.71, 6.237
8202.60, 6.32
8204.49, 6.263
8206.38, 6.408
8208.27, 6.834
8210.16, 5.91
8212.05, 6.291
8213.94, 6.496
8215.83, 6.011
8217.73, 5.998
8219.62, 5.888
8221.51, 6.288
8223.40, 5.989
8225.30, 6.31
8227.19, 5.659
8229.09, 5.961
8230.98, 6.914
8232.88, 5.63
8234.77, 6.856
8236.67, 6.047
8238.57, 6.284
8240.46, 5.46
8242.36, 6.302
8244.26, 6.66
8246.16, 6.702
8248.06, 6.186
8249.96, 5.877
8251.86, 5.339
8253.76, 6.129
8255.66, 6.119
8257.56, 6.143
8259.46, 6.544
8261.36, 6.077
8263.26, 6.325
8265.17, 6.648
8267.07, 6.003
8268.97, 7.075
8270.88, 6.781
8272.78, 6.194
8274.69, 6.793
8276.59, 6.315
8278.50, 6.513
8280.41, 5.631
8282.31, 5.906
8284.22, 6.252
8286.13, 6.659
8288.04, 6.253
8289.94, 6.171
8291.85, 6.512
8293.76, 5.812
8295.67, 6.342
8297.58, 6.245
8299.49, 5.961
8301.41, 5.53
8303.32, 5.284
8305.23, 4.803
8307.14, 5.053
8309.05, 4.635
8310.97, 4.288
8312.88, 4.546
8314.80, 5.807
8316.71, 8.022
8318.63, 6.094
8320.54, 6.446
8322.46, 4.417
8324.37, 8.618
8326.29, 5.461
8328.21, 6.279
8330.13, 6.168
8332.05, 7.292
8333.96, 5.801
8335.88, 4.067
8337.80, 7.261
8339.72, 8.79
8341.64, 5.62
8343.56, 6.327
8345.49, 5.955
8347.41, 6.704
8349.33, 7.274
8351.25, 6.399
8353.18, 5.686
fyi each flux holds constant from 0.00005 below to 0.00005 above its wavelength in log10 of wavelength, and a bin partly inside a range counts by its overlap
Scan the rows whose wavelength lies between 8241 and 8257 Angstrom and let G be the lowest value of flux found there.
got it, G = 5.339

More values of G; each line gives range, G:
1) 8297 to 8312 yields 4.288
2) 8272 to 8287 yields 5.631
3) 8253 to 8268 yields 6.003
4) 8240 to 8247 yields 5.46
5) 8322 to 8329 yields 4.417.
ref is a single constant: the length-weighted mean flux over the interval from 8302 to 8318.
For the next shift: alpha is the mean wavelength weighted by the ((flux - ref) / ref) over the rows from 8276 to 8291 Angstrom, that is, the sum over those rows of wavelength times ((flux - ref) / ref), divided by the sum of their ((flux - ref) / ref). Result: 8283.4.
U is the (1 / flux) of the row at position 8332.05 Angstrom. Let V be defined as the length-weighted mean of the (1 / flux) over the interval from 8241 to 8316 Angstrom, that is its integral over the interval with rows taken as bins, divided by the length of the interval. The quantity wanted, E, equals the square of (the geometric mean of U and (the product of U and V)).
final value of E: 0.0032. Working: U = 0.14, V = 0.169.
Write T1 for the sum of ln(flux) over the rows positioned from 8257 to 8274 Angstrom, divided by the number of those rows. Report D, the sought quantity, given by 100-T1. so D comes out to 98.1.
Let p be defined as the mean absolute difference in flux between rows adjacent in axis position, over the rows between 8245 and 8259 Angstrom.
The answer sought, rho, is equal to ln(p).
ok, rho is -1.0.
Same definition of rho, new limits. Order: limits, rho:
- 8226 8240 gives -0.2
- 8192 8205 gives -1.2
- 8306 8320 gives 0.1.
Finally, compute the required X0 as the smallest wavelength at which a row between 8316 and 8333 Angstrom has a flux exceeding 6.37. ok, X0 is 8316.71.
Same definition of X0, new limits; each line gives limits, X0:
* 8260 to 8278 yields 8265.17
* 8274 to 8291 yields 8274.69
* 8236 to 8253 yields 8244.26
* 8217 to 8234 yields 8230.98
